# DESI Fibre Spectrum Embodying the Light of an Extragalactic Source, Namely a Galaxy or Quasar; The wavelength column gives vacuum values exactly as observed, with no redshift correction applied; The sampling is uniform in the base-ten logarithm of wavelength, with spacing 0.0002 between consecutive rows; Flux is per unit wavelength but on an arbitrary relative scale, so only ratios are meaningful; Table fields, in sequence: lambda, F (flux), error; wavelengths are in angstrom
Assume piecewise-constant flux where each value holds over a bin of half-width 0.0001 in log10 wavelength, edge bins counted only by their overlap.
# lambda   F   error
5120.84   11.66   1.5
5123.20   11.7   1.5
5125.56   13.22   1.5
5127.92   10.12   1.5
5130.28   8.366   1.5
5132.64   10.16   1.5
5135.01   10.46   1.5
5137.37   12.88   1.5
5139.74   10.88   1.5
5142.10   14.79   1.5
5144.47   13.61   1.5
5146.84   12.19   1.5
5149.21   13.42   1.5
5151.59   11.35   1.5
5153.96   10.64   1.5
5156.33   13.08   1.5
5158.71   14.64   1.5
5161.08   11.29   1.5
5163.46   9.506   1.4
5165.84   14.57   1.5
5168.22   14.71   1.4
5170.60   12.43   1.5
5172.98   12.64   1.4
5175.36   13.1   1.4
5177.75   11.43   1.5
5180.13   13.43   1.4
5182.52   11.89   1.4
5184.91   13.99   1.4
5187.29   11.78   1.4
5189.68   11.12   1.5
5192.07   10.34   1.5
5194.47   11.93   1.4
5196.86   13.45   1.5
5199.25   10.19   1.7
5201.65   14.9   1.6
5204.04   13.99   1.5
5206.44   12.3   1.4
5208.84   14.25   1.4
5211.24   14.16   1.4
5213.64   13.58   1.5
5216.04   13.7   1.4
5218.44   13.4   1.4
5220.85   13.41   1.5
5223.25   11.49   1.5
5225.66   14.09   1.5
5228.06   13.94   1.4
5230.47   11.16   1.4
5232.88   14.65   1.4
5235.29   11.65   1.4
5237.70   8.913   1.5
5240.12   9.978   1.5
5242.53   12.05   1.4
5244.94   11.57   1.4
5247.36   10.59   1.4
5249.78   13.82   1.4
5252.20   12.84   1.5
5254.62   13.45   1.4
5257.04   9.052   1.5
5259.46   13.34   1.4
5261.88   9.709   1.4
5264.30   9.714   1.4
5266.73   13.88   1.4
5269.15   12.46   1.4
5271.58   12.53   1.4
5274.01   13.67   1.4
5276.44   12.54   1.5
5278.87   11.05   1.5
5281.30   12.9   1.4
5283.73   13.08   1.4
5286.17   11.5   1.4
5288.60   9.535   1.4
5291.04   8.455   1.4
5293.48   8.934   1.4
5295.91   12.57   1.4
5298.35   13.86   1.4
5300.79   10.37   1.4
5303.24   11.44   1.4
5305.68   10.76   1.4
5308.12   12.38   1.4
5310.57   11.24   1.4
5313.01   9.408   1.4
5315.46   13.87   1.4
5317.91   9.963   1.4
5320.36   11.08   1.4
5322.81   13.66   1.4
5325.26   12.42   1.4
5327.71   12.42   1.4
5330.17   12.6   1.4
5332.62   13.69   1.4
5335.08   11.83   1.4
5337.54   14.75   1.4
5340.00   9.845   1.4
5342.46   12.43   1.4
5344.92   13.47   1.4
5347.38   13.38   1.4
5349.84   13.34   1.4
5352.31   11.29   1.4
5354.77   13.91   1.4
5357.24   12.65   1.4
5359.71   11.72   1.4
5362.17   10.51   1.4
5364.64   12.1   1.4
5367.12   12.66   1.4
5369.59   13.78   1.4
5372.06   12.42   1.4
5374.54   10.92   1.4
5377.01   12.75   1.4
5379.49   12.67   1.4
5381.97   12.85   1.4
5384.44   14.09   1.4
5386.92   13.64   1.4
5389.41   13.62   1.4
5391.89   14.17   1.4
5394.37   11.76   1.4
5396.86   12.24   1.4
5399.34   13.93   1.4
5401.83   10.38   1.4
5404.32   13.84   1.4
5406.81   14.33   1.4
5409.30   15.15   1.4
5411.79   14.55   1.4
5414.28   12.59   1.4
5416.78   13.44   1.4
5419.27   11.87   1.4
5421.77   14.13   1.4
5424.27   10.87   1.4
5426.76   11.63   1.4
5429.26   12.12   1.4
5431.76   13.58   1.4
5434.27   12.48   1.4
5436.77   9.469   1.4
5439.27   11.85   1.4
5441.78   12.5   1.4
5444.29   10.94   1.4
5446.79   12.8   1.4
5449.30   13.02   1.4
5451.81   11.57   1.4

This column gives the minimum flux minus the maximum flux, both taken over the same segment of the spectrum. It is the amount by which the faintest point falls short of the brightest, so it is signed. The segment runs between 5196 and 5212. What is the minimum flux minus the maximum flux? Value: -4.7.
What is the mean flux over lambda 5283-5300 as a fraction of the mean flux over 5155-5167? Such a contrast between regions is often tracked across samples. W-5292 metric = 0.88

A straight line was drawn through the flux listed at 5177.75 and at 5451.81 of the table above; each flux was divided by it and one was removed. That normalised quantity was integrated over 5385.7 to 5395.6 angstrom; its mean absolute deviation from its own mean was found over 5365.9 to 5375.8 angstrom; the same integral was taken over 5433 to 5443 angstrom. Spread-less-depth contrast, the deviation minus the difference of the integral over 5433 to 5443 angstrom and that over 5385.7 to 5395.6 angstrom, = 1.57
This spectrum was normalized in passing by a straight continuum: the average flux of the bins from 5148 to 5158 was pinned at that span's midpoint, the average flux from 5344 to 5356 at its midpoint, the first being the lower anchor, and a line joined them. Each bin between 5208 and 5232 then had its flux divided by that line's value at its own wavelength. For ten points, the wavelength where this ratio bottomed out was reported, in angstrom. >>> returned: 5230.47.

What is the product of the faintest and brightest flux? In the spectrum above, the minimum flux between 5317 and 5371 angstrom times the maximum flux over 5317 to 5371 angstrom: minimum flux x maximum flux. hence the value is 145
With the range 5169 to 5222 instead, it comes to 152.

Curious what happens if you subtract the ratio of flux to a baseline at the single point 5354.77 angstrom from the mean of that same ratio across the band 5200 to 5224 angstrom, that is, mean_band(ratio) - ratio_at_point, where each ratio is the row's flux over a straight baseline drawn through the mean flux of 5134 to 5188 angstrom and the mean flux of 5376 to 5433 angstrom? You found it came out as -0.01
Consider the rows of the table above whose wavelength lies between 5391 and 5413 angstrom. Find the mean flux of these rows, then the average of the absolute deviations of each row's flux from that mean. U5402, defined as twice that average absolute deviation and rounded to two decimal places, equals 2.55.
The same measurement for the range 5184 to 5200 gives 2.22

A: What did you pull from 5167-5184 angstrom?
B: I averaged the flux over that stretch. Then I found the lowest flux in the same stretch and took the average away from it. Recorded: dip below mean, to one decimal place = -1.4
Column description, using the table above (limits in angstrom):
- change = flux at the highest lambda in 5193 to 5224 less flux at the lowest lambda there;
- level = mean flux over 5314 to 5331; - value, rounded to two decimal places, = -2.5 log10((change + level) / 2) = -1.93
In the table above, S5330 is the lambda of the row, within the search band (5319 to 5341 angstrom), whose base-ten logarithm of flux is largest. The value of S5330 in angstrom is 5337.54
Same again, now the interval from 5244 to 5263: 5249.78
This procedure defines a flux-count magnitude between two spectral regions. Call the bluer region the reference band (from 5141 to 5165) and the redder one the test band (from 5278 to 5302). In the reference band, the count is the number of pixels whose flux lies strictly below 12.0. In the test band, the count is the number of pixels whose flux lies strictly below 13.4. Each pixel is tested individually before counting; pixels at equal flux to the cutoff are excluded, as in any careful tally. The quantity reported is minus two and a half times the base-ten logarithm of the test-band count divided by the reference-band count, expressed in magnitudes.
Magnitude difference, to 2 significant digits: -0.88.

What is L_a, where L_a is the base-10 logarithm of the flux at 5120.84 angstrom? 1.067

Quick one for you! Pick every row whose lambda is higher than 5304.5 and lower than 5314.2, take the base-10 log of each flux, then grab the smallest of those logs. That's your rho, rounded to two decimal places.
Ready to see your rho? 0.97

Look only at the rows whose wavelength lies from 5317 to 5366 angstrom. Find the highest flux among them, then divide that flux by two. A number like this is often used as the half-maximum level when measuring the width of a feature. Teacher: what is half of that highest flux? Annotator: 7.4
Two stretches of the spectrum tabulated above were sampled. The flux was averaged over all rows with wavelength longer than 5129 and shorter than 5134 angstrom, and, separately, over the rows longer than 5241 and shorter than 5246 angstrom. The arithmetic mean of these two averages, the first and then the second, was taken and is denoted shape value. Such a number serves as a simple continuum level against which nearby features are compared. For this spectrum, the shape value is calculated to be 10.5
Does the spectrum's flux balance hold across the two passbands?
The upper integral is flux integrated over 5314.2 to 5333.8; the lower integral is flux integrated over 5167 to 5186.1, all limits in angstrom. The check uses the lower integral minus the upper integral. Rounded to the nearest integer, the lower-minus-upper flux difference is 3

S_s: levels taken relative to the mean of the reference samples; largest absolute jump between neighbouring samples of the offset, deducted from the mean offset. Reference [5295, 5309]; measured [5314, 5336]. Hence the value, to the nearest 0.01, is -3.41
